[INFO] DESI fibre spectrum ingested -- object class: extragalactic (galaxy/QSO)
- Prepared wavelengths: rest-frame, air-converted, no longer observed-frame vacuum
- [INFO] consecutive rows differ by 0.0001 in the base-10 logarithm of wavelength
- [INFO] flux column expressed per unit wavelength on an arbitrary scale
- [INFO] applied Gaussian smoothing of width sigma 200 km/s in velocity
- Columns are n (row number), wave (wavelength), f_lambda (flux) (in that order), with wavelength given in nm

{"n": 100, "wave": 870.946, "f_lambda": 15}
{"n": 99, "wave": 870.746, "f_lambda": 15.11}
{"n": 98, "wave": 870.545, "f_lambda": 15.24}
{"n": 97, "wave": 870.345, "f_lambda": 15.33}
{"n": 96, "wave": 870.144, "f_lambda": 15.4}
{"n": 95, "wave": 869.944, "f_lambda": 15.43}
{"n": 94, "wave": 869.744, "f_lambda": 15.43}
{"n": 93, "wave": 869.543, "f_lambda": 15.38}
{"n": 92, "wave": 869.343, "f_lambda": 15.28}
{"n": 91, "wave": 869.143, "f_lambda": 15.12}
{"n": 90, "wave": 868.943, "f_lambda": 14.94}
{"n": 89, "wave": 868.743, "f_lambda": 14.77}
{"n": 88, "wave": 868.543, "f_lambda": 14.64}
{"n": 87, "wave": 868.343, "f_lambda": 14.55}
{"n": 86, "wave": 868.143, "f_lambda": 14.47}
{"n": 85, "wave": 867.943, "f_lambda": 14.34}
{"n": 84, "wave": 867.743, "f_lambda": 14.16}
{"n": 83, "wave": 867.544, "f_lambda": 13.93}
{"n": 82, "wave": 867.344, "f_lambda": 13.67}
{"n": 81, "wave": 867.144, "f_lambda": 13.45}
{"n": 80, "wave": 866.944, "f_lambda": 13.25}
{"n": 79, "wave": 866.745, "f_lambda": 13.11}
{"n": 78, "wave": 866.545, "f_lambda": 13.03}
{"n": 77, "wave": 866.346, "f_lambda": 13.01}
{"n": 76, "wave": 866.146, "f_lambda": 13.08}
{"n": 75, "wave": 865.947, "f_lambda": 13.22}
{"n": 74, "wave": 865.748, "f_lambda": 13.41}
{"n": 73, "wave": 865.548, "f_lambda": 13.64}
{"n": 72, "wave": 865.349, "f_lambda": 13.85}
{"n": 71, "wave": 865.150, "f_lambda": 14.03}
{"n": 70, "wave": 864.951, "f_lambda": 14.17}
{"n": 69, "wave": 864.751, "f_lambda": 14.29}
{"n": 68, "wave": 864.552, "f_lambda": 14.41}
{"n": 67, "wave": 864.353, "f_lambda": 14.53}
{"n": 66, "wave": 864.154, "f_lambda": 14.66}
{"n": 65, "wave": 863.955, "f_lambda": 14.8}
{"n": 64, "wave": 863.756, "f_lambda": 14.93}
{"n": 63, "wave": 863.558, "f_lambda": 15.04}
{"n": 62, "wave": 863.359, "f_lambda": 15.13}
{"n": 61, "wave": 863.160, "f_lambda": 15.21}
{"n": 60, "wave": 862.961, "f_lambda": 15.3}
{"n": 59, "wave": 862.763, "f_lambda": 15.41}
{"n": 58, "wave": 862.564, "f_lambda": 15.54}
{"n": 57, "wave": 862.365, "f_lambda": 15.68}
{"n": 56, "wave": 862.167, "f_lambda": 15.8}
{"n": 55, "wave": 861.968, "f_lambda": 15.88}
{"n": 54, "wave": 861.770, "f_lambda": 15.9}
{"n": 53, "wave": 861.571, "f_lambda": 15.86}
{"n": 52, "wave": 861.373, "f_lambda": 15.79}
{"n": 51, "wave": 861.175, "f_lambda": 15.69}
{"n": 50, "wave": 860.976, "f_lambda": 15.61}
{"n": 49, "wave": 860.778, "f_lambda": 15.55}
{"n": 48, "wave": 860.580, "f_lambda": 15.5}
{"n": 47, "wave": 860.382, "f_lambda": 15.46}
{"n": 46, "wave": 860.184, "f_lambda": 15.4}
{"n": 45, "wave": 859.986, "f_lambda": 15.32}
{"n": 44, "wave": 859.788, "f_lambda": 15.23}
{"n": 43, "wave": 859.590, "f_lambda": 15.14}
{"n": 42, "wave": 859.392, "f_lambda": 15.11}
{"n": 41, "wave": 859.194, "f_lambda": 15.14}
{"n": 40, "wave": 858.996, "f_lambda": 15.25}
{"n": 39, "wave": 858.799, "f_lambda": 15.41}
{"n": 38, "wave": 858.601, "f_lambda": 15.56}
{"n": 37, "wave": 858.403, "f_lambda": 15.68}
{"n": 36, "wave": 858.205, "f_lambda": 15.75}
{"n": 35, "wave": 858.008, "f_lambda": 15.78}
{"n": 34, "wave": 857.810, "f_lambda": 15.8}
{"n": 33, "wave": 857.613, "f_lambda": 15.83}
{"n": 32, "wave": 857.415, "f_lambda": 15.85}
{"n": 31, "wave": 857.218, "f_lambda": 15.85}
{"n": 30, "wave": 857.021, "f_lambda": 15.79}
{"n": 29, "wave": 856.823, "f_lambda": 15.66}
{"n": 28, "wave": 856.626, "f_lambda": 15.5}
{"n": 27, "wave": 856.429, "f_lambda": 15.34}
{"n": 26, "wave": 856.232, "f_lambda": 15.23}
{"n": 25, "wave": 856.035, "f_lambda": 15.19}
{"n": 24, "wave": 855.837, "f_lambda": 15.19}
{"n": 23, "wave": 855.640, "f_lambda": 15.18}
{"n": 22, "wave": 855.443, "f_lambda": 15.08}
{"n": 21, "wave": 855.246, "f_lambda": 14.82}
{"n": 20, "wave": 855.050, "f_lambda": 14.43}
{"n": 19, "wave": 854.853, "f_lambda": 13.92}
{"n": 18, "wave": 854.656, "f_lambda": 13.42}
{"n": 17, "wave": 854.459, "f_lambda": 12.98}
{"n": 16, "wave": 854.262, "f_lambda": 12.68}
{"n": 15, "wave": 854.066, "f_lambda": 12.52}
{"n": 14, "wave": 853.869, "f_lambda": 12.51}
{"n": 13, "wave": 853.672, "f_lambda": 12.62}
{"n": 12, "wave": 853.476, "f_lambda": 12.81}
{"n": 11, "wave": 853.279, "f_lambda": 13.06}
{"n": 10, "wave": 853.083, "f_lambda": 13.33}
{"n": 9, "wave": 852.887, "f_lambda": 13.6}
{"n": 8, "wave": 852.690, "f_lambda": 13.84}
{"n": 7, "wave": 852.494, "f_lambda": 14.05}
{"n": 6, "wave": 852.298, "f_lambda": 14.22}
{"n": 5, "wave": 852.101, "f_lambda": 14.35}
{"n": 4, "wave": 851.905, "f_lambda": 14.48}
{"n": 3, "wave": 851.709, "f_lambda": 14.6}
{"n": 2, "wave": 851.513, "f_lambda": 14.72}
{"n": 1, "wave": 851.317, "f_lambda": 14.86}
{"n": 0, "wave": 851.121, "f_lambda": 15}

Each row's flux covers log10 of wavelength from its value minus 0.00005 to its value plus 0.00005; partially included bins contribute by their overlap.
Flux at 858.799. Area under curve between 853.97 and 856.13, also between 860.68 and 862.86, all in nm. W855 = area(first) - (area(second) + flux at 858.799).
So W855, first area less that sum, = -19.1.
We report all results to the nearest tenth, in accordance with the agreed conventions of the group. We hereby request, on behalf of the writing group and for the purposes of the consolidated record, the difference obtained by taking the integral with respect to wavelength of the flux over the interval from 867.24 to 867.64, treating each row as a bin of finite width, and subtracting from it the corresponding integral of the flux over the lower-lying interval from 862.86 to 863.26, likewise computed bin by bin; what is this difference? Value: -0.6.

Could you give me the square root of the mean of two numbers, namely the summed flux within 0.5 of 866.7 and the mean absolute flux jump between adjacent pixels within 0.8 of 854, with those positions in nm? 5.75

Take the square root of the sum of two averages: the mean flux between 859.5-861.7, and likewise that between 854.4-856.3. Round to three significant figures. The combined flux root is 5.48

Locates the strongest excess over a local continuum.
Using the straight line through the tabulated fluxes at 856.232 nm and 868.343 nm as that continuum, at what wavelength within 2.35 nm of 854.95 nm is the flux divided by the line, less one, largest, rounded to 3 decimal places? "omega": 857.218 nm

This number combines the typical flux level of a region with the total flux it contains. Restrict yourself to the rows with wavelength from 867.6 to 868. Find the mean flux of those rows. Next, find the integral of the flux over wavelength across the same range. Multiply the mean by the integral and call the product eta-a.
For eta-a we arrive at 81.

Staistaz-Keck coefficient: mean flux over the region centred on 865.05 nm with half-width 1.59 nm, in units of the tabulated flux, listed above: 14.0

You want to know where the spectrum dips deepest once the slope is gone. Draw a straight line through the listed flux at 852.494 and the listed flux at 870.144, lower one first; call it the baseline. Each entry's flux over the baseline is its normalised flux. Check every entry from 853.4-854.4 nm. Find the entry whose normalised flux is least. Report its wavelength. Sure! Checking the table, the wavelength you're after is 854.066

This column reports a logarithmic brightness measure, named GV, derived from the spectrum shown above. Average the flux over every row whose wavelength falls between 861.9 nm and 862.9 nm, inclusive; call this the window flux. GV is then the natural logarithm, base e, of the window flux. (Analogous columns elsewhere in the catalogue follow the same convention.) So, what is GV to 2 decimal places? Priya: 2.75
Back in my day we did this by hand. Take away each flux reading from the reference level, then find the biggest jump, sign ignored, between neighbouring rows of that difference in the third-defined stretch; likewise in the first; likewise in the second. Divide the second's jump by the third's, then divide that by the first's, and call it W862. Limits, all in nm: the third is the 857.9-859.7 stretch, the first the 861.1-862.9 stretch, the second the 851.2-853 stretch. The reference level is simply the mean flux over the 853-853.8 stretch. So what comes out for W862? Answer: 11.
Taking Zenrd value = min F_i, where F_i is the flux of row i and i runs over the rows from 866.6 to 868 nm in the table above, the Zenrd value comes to 13.11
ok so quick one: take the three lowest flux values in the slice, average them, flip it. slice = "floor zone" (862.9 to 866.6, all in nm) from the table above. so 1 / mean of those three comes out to 0.0767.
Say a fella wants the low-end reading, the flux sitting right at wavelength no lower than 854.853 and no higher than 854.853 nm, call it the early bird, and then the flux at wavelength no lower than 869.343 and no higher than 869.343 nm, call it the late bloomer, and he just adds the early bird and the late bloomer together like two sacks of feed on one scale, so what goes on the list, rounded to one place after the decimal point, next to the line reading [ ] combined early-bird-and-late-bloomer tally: 29.2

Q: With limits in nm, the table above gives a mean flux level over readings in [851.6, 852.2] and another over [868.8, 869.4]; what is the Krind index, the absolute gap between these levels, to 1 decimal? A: 0.6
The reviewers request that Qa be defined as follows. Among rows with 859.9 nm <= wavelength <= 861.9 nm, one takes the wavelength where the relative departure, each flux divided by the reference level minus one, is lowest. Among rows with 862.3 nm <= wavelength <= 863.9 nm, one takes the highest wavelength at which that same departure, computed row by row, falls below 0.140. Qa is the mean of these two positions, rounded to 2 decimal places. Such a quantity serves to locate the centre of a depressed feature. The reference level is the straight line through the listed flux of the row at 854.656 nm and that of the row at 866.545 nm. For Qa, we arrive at 861.87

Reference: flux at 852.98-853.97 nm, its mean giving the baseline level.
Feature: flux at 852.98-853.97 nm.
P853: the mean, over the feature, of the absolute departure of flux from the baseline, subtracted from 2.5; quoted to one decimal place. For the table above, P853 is 2.2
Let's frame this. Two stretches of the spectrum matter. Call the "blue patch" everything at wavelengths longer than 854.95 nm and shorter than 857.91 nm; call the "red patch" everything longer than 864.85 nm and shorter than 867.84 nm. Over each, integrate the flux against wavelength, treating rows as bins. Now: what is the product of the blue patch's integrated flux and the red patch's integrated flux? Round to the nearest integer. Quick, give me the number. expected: 1843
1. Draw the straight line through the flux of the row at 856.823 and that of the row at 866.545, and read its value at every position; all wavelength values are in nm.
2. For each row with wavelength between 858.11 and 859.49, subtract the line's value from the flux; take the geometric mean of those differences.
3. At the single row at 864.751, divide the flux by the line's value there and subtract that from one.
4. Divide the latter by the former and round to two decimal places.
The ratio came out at -0.22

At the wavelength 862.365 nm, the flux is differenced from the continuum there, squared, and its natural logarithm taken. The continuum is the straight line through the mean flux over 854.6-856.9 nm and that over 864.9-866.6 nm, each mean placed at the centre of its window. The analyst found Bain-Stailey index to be 1.1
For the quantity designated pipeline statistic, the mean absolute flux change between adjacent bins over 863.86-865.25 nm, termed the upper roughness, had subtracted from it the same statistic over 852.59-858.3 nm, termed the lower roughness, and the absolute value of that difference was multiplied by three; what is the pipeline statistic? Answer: 0.13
